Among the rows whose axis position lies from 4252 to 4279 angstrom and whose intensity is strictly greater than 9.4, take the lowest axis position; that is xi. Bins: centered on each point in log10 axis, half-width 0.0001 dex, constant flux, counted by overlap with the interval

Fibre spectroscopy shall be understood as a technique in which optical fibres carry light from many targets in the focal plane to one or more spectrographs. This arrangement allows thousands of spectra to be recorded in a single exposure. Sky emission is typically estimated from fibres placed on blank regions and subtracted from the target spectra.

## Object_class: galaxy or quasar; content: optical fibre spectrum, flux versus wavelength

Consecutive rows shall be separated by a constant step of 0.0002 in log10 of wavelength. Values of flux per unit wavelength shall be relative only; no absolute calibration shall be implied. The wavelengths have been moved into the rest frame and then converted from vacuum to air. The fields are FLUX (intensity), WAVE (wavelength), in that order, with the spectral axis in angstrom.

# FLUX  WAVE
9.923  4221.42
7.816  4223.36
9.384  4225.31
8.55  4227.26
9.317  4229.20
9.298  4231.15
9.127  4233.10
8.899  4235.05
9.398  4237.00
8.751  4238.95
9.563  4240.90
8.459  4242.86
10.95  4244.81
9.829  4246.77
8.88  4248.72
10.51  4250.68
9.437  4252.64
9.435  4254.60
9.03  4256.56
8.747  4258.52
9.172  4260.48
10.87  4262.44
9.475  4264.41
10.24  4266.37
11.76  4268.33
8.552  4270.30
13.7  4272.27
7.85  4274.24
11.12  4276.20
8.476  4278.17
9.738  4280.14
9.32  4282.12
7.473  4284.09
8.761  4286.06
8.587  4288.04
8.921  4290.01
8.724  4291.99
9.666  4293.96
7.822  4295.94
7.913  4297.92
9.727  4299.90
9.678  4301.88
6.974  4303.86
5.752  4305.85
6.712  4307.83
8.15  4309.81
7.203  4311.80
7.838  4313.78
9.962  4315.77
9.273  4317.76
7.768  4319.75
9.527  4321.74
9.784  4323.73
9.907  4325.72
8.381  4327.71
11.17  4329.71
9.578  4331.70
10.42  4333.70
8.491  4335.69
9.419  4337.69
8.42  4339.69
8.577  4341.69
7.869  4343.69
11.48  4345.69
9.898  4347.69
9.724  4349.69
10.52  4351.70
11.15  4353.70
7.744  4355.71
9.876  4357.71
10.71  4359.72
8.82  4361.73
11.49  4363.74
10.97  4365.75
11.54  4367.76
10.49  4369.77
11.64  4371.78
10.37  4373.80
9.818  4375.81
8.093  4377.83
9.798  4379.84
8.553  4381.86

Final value 4252.64 angstrom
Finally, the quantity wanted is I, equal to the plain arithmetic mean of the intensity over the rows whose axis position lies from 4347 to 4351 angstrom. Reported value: 9.8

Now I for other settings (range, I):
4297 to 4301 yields 8.8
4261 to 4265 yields 10.2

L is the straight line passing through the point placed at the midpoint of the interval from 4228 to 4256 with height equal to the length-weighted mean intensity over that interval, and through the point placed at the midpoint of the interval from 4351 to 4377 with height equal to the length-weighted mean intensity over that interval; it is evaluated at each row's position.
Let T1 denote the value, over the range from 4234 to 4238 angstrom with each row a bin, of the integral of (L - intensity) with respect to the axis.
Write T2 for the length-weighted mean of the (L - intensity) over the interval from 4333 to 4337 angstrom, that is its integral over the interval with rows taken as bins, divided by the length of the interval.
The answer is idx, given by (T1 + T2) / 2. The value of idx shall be 0.81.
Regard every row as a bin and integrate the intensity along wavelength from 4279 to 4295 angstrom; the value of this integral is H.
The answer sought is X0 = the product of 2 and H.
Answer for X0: 284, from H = 142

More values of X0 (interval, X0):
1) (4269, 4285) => 306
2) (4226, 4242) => 292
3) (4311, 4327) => 286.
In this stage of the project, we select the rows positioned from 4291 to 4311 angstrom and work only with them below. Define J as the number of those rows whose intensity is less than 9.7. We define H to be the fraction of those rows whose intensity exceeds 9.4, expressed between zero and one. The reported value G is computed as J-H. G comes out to 8.70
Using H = 0.30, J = 9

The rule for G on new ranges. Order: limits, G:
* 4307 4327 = 6.60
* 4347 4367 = 1.20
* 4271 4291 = 6.70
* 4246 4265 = 6.40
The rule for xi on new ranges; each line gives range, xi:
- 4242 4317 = 4244.81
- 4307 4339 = 4315.77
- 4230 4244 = 4240.90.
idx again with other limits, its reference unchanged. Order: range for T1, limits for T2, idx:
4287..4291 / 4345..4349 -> 1.90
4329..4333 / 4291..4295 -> -0.09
